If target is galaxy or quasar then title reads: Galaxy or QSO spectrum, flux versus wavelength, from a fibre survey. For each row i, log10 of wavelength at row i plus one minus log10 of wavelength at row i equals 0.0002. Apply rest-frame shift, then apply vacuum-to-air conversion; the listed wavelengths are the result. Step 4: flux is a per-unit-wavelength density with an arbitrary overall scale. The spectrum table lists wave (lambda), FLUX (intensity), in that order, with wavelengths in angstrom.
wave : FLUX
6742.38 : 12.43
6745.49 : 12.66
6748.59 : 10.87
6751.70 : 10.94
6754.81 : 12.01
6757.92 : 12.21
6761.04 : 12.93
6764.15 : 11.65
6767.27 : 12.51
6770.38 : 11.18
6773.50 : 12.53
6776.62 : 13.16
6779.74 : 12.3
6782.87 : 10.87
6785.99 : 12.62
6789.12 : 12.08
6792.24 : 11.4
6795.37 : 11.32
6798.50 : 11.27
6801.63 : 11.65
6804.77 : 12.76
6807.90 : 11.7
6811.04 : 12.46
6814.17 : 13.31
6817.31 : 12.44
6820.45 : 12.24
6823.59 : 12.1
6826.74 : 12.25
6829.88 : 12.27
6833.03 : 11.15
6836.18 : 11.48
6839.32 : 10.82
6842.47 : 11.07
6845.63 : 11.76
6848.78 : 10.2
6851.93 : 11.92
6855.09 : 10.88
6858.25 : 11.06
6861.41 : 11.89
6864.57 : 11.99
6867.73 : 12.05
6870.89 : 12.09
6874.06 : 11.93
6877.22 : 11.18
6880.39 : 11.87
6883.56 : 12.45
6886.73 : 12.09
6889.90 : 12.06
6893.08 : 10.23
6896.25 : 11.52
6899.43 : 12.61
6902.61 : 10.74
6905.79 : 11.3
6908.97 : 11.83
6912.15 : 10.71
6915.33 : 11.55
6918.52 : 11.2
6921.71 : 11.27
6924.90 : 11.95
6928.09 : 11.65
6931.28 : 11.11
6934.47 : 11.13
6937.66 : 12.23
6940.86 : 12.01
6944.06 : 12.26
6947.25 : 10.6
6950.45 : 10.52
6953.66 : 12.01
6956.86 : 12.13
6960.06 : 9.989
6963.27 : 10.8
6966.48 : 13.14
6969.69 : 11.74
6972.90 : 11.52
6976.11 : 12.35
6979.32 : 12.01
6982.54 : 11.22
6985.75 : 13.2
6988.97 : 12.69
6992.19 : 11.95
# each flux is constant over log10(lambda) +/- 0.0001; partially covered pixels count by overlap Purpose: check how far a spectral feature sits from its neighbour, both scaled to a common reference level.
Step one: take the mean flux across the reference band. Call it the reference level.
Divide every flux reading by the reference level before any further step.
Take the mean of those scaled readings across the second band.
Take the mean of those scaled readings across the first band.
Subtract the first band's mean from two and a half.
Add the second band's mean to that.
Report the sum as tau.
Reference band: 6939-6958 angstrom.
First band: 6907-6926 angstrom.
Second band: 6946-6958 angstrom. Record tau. 2.49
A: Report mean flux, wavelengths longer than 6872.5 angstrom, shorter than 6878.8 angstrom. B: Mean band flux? 11.6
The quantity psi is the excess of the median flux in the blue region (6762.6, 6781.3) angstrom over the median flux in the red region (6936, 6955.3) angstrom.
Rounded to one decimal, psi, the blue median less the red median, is 0.4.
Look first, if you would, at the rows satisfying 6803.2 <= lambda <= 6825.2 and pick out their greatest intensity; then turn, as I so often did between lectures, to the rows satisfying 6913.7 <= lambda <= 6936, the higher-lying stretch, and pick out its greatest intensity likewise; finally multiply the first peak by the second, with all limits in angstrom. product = 159.1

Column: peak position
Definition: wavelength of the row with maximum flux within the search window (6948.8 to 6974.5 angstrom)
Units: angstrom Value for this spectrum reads 6966.48 angstrom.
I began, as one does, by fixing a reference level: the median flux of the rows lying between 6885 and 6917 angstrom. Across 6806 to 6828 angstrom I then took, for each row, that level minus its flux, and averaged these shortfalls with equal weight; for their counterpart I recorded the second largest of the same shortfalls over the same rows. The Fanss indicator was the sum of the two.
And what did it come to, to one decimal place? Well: -1.4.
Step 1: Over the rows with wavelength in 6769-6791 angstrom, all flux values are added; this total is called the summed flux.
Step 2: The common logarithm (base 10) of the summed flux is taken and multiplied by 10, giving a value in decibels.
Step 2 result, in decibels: 19.3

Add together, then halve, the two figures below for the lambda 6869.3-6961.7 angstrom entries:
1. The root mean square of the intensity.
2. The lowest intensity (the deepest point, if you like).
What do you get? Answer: 10.8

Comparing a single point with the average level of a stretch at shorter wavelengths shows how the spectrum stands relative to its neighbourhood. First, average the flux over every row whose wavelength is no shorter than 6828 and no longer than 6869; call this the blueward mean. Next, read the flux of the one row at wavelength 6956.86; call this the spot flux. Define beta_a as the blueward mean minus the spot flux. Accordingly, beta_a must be -0.7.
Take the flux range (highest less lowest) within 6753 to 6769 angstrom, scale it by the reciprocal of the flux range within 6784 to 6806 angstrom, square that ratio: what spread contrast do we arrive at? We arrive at 0.7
